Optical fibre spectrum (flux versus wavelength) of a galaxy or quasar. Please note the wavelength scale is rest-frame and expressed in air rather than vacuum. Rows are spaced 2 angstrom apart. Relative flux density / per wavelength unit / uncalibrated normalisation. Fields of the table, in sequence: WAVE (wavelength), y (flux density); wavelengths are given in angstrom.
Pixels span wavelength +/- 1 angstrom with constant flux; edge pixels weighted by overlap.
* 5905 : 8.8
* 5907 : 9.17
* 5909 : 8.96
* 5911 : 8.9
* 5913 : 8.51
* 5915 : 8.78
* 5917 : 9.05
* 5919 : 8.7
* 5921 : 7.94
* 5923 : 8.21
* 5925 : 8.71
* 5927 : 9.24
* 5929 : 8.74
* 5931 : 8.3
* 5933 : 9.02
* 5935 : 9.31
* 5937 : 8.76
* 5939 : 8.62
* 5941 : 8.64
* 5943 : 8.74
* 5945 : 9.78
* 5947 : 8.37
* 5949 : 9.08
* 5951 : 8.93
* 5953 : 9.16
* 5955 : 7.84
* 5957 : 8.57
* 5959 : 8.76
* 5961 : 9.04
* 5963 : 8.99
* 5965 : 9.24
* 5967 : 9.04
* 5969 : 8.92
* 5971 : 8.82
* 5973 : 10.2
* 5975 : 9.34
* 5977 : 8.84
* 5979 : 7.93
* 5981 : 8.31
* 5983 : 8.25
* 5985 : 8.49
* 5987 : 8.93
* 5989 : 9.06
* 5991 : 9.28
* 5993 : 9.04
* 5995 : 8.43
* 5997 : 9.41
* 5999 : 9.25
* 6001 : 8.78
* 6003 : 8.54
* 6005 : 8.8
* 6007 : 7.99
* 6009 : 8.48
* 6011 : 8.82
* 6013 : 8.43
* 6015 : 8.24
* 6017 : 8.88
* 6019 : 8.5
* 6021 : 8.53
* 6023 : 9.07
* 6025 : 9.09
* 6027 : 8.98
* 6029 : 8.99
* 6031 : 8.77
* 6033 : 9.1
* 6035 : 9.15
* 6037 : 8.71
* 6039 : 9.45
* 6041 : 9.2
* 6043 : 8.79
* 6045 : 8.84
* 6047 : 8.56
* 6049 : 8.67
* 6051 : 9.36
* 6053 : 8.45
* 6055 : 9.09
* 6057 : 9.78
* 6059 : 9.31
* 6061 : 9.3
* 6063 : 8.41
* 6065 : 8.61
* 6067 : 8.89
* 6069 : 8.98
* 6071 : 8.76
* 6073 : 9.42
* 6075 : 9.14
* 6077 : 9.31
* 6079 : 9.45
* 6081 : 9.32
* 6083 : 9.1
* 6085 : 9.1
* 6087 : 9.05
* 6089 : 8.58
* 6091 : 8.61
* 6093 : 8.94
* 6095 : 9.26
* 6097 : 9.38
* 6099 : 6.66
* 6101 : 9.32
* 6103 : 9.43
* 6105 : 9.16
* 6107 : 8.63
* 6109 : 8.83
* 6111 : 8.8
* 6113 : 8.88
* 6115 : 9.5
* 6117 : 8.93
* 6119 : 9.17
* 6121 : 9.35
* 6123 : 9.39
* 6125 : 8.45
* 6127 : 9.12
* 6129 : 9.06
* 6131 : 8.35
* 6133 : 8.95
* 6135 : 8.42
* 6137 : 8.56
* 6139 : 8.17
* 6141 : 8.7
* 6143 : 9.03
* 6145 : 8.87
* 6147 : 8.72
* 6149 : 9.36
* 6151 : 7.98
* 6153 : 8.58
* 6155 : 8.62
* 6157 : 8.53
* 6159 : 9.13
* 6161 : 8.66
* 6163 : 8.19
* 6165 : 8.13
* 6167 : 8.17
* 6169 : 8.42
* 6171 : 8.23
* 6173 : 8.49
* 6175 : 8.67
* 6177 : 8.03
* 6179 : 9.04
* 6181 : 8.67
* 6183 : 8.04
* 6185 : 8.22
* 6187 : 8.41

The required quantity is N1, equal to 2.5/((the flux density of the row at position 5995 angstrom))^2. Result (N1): 0.0352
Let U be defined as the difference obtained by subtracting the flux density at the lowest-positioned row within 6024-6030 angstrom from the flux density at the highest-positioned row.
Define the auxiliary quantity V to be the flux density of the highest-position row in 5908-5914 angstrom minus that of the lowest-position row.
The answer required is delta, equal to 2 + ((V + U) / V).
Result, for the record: 3.2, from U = -0.10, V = -0.45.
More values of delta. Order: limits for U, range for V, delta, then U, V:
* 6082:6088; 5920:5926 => 2.9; -0.05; 0.77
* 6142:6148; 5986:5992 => 2.1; -0.31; 0.35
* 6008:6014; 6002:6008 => 3.1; -0.05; -0.55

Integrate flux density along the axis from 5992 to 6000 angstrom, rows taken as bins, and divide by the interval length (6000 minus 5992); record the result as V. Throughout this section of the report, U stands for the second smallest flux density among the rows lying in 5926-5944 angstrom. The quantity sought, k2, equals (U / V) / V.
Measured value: 0.106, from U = 8.62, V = 9.0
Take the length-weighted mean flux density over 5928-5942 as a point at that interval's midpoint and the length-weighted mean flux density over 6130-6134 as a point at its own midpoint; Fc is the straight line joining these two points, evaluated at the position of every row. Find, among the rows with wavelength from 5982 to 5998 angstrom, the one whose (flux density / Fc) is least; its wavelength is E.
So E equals 5983 angstrom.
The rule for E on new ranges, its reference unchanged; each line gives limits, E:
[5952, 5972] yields 5955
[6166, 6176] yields 6167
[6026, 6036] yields 6031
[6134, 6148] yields 6139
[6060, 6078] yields 6063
